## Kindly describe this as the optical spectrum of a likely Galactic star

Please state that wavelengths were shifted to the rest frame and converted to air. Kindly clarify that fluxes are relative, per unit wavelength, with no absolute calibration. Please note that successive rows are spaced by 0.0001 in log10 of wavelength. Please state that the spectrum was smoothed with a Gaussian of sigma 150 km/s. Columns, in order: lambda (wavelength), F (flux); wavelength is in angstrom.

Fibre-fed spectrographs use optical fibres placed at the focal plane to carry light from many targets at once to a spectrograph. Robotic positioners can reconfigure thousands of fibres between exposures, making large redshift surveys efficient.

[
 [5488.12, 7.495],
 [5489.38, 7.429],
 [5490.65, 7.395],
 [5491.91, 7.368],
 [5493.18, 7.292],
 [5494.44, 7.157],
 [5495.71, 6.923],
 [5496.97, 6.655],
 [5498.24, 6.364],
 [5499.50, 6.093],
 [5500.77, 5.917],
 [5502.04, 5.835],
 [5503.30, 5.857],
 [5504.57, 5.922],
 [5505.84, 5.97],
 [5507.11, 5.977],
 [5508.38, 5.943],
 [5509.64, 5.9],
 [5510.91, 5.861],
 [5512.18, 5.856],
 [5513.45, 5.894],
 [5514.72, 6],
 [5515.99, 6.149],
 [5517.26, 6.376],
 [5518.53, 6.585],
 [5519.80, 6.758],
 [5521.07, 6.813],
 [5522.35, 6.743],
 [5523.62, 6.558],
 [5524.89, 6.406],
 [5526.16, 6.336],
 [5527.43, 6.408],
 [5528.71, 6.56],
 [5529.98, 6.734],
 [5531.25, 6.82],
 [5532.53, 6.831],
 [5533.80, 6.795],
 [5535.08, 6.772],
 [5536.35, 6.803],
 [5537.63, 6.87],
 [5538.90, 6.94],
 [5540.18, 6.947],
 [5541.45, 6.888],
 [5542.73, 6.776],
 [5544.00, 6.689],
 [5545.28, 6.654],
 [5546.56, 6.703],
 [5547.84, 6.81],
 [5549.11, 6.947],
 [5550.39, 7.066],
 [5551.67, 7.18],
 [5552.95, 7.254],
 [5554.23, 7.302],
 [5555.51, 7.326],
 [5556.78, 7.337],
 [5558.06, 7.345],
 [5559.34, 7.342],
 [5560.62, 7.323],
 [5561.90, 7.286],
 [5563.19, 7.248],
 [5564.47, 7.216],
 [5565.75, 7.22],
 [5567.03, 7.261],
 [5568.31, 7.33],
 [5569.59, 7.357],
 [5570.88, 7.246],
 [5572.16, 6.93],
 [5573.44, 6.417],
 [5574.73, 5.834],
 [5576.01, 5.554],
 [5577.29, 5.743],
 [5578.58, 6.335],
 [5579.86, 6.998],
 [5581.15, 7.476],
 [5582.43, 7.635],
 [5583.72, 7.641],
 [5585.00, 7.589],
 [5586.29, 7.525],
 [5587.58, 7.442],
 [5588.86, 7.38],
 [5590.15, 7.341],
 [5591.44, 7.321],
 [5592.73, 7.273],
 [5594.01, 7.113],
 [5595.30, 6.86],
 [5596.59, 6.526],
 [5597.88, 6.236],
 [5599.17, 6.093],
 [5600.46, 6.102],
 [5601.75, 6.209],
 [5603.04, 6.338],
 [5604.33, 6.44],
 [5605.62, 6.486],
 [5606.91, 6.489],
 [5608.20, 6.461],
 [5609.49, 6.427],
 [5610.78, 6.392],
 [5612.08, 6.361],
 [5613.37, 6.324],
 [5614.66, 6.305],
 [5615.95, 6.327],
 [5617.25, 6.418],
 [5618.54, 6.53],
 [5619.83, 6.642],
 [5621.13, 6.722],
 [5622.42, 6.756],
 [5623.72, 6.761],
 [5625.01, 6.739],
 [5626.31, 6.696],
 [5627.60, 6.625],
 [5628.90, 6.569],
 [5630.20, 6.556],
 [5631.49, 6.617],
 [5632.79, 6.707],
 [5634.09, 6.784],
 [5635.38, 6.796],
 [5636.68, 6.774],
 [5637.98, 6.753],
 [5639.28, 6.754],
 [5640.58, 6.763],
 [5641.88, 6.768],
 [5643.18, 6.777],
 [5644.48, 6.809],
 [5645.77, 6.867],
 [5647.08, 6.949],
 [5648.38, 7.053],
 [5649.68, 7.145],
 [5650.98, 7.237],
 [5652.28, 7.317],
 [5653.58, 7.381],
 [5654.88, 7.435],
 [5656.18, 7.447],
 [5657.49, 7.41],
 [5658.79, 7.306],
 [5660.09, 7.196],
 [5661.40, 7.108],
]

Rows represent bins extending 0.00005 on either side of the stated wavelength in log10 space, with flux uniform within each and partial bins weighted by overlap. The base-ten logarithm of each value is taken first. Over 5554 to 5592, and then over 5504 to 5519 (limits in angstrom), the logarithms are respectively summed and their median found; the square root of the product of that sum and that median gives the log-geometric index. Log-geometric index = 4.4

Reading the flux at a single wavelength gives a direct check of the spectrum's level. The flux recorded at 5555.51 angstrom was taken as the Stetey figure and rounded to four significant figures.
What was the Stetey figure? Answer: 7.326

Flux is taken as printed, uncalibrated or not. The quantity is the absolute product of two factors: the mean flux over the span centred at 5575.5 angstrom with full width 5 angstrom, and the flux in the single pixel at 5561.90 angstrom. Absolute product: 43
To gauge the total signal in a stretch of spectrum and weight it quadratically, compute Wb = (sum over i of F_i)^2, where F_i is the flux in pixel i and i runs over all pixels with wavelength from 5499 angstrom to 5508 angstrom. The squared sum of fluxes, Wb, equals 1728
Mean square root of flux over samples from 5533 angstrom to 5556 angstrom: 2.63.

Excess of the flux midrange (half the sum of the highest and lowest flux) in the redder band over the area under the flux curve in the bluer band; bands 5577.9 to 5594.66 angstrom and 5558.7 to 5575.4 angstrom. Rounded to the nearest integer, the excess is -111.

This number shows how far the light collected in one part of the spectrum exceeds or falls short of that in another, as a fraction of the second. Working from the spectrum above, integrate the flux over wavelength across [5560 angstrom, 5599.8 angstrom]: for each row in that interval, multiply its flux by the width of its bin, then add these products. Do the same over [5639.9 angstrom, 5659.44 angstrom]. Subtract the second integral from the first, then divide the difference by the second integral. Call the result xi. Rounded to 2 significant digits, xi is 1.0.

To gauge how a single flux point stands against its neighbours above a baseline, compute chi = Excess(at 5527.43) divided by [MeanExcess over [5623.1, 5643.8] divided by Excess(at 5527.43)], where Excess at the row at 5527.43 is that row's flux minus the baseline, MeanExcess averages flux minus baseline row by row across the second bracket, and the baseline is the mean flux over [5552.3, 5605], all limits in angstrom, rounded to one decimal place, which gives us -1.2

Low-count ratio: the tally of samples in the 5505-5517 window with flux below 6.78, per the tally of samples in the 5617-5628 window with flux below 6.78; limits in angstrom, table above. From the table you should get 1.0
